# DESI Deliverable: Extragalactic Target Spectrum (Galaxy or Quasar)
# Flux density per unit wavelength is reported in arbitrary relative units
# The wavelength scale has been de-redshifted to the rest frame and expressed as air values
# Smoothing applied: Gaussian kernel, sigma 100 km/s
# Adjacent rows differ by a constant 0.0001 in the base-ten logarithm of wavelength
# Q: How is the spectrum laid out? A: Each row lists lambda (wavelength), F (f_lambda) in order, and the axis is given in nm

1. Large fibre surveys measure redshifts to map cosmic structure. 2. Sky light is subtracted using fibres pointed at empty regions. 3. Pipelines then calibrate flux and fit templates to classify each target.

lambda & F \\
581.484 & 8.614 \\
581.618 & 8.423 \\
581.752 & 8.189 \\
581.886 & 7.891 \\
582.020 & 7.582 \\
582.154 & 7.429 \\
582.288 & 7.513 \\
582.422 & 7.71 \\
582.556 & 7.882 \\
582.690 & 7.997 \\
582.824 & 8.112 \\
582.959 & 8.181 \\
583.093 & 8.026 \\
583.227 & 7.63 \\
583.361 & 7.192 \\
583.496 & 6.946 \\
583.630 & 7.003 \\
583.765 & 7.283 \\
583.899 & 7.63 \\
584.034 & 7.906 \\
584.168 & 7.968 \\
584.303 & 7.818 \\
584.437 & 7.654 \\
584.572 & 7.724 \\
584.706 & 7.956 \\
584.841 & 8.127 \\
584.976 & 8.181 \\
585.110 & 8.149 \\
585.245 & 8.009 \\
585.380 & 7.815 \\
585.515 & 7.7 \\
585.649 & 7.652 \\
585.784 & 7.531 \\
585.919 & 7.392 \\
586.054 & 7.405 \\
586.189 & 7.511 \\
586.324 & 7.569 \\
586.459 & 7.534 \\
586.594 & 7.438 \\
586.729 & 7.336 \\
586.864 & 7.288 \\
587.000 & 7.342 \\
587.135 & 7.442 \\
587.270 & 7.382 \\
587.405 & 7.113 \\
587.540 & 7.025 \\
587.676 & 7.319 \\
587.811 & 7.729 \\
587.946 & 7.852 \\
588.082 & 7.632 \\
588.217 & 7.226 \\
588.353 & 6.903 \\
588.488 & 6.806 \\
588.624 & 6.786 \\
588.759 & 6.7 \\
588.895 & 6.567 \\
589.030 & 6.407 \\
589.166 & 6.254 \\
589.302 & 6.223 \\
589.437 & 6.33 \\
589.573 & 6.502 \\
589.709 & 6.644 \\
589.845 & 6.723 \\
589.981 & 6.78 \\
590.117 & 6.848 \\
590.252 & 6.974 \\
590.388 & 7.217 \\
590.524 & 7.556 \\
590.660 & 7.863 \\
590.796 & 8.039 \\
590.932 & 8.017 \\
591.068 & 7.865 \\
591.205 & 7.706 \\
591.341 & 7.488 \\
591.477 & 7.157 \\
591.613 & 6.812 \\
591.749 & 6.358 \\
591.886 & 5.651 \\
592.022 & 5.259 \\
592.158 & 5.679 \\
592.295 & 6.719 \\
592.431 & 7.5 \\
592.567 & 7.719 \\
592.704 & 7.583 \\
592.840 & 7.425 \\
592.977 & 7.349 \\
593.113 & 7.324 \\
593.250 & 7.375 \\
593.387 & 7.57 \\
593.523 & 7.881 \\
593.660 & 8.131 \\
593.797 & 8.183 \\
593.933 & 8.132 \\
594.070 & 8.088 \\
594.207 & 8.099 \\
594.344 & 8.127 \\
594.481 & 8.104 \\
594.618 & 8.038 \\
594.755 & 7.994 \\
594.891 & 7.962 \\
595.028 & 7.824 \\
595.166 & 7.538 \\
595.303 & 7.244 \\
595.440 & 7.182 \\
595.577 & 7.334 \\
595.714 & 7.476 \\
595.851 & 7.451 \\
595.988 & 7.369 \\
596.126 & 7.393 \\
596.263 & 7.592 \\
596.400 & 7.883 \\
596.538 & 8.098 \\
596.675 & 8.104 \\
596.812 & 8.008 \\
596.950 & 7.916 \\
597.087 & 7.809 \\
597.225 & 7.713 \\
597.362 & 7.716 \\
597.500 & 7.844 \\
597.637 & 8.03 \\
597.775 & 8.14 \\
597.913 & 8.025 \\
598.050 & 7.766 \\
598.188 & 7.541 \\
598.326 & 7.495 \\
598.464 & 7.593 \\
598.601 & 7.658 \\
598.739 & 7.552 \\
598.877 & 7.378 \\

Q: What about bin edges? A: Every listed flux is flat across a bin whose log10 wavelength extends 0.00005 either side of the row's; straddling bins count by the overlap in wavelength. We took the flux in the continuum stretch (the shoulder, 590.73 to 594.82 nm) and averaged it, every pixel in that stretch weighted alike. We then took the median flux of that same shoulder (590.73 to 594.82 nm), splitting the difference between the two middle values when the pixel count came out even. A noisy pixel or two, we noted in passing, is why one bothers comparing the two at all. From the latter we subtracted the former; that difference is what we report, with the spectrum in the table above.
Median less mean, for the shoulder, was 0.20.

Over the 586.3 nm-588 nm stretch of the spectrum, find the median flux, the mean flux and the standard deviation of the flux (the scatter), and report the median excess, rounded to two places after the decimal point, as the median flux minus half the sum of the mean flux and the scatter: 3.57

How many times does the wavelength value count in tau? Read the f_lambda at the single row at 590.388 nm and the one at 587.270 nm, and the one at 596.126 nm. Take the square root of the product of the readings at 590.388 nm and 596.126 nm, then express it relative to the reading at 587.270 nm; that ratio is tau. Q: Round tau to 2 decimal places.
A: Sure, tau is 0.99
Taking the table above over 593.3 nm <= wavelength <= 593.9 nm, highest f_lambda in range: 8.183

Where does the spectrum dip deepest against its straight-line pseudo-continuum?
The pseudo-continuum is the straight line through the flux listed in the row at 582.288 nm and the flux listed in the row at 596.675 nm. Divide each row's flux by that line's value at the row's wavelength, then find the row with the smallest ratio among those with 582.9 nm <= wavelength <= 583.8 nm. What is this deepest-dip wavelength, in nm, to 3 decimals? 583.496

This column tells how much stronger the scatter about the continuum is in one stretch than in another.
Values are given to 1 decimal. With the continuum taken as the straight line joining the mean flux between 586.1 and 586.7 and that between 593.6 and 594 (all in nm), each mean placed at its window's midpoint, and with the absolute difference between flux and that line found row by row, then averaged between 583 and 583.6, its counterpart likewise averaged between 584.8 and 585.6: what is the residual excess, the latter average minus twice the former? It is -0.2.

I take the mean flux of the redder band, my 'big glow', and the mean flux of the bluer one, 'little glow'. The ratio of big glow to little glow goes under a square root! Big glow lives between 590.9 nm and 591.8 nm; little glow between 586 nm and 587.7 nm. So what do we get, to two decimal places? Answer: 1.00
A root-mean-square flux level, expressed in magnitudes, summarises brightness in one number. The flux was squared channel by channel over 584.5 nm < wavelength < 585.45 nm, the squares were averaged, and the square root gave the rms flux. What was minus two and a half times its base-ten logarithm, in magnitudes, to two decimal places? -2.26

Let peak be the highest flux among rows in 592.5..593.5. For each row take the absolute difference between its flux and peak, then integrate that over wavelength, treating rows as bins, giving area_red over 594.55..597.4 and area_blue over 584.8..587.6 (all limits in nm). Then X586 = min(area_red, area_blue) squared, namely 0.54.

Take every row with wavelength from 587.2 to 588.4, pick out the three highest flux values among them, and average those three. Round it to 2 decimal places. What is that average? 7.74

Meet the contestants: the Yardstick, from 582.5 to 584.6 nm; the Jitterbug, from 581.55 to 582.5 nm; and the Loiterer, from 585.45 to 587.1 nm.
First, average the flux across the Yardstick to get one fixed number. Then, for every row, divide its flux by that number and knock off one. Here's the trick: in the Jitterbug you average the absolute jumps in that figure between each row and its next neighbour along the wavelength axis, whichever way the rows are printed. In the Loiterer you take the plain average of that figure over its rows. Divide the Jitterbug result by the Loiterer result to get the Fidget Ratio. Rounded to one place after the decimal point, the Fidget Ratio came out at -1.0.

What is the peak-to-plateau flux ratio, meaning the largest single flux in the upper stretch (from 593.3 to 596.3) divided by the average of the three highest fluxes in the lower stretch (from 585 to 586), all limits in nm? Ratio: 1.02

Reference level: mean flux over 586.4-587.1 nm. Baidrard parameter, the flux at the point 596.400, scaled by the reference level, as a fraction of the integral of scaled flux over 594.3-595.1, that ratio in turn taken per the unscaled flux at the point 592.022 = 0.23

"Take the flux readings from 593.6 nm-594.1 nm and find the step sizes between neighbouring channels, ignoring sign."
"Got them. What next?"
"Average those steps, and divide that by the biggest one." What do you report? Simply 0.94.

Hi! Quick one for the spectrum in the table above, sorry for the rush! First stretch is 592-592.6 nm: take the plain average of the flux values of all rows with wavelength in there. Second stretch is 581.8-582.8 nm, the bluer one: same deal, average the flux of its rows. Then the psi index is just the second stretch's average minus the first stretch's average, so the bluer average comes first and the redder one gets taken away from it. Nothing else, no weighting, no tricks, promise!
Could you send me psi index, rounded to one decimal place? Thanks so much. 1.1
